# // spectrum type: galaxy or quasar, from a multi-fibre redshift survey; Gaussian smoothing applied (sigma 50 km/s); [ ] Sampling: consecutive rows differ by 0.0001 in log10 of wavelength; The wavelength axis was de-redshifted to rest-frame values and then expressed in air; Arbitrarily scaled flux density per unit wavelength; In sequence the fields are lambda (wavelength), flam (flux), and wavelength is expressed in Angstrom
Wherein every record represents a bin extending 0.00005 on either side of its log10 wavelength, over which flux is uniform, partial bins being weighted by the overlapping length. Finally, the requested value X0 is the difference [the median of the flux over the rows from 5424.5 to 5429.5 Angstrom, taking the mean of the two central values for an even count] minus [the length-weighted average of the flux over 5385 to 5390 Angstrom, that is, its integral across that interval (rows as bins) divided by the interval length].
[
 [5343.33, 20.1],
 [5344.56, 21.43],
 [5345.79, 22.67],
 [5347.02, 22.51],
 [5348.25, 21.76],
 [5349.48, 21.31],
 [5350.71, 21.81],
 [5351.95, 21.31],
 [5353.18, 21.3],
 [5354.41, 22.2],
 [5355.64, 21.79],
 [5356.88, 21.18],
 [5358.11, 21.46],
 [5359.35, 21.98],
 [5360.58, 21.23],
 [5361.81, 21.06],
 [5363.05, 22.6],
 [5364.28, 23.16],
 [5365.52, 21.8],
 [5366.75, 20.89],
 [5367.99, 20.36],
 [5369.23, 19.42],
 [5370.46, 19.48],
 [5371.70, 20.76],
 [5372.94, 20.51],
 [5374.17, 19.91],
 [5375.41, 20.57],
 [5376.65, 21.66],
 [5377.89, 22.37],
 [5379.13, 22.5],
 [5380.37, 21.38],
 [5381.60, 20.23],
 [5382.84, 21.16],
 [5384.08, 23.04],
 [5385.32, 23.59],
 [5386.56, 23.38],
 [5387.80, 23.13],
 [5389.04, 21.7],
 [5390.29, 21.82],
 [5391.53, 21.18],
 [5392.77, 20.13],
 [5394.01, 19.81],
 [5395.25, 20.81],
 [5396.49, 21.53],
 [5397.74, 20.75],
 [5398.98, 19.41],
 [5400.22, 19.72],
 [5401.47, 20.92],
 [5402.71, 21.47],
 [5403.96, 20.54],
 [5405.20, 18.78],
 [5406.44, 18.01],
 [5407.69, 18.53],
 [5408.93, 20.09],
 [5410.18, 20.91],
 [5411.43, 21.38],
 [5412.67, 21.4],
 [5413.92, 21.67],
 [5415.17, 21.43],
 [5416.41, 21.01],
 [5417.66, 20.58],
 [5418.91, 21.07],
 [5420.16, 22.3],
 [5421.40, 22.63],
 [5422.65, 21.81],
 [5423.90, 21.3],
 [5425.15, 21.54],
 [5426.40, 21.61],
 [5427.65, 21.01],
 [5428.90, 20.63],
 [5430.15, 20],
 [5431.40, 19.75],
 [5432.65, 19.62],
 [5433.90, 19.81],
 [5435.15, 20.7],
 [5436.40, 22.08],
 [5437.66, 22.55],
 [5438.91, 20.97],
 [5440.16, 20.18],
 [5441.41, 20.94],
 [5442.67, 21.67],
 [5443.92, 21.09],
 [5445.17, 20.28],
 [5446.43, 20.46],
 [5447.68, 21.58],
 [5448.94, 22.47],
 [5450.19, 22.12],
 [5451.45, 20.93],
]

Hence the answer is -1.5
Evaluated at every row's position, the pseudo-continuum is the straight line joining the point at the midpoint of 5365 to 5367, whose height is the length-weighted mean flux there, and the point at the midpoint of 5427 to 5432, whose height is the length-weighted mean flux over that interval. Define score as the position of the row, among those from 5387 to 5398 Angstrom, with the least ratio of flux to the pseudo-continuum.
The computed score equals 5394.01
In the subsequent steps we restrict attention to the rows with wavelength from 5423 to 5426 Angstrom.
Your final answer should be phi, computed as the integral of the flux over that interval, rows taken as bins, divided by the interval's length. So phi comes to 21.4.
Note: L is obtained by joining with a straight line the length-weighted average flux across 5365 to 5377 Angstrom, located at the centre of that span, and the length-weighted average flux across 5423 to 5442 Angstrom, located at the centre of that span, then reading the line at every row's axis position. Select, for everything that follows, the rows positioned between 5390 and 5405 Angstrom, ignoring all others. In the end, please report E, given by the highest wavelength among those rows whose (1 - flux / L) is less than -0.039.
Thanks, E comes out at 5396.49 Angstrom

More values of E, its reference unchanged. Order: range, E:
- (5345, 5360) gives 5359.35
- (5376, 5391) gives 5390.29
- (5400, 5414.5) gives 5413.92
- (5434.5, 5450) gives 5448.94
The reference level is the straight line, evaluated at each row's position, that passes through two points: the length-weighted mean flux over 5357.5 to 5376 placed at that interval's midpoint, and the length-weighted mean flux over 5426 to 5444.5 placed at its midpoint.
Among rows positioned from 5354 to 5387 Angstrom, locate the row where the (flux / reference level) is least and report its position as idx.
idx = 5369.23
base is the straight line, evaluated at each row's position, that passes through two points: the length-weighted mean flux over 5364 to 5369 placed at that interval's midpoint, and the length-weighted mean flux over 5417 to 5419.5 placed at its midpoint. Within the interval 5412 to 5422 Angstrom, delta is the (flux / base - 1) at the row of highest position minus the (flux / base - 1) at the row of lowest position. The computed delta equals 0.06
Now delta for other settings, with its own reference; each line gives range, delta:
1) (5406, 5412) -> 0.16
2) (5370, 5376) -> 0.05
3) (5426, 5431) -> -0.08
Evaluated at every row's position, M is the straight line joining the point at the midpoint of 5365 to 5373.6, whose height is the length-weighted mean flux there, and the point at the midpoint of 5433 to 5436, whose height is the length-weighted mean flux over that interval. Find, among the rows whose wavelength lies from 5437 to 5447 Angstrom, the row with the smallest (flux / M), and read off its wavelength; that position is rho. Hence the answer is 5440.16 Angstrom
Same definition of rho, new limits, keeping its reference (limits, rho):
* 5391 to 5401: 5398.98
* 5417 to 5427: 5417.66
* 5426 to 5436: 5432.65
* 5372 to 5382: 5374.17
